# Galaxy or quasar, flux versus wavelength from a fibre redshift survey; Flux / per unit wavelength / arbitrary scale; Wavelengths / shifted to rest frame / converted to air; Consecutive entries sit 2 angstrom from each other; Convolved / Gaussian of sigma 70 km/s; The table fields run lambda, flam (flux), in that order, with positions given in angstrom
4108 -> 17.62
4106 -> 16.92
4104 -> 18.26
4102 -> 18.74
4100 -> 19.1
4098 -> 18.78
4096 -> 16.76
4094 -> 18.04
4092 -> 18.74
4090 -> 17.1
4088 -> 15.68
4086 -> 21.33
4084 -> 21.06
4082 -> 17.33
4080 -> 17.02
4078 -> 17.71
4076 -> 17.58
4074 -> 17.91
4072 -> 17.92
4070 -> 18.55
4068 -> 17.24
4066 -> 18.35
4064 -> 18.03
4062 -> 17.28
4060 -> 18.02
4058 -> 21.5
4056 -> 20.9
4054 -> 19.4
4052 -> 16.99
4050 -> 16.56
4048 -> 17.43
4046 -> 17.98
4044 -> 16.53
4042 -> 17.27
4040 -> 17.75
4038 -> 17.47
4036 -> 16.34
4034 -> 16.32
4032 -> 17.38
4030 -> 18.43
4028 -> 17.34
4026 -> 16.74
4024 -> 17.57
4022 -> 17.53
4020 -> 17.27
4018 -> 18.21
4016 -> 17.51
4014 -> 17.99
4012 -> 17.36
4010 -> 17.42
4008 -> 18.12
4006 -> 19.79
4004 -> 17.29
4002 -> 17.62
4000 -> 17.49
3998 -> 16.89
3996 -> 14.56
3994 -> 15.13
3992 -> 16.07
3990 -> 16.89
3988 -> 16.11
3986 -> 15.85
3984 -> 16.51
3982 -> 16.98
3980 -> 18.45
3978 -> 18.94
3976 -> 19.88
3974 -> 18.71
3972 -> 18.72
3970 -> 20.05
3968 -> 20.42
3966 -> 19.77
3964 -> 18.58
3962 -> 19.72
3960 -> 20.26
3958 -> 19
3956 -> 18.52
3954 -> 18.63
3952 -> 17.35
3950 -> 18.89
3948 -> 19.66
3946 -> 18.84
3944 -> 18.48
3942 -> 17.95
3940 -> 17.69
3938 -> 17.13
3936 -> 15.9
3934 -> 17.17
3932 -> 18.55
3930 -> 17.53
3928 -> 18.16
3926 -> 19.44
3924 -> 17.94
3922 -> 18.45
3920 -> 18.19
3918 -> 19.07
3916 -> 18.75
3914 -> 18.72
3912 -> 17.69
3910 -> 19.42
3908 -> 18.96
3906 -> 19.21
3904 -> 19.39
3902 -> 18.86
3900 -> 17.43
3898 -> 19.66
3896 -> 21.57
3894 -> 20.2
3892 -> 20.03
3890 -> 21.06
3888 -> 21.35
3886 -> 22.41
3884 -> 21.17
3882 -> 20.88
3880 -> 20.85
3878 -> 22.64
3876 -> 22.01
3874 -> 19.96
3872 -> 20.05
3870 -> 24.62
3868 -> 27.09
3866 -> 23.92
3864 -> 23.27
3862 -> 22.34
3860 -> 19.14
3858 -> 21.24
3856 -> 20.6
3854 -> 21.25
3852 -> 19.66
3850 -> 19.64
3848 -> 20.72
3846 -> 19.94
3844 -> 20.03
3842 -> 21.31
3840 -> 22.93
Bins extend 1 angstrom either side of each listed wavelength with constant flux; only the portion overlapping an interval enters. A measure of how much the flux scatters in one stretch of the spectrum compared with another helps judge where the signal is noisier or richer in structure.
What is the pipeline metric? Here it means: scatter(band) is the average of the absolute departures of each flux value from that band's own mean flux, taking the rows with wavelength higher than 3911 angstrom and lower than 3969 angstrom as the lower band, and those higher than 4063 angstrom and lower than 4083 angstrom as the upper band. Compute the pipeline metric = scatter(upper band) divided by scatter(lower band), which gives 0.52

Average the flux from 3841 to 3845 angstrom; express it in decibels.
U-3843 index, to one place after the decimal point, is 13.2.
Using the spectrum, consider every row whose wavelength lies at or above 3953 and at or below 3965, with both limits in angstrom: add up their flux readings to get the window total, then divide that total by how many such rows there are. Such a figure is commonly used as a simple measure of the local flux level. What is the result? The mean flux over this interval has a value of 19.1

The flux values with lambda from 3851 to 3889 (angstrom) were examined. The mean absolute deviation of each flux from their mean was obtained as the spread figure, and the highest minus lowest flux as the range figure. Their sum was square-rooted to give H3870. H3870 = 3.1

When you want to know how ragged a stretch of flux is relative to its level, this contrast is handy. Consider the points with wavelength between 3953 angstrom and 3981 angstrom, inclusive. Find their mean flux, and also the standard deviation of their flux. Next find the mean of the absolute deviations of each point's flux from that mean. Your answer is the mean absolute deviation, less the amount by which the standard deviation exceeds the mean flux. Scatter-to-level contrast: 19.2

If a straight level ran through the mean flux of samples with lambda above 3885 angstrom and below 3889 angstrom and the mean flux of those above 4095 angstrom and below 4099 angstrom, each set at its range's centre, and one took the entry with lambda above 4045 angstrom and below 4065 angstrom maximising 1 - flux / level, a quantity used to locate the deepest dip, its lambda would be 4050 angstrom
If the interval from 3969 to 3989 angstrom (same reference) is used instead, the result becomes 3986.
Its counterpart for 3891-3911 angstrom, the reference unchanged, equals 3900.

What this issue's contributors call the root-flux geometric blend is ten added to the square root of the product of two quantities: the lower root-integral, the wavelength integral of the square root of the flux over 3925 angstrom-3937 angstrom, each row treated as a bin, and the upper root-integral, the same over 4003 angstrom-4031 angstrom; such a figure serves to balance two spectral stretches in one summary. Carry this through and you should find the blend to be 87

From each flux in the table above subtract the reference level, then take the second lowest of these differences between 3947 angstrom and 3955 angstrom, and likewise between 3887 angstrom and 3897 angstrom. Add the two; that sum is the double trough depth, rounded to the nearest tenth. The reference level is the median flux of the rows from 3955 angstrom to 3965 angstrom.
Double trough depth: 0.8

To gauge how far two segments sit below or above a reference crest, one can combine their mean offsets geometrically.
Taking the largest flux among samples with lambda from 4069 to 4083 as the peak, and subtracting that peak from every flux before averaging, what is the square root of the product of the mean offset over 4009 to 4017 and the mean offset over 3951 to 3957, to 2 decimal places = 0.61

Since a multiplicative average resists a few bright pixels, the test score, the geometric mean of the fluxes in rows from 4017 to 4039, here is 17.3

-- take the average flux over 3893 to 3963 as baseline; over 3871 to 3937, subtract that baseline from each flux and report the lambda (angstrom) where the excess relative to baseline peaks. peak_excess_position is 3878 angstrom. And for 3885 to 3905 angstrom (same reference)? 3886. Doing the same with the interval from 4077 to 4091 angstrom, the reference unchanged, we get 4086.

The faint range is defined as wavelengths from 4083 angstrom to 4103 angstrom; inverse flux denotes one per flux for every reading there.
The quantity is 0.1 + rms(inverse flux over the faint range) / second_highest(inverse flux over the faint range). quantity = 1.02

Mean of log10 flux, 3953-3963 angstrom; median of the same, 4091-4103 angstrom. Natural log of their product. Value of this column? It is 0.491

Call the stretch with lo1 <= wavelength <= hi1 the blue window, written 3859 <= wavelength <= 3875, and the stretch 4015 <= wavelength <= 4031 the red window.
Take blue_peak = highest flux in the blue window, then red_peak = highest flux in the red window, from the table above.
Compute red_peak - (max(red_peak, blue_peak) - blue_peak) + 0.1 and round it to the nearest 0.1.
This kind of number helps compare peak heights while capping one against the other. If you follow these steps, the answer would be 18.5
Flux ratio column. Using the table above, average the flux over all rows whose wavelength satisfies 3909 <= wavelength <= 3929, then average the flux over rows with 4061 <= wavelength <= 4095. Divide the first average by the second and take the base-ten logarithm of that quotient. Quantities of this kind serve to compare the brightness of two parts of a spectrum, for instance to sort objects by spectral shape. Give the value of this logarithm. 0.01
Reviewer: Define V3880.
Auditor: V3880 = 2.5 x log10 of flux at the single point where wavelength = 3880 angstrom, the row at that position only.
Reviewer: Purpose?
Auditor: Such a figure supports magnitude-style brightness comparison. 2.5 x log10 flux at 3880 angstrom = 3.30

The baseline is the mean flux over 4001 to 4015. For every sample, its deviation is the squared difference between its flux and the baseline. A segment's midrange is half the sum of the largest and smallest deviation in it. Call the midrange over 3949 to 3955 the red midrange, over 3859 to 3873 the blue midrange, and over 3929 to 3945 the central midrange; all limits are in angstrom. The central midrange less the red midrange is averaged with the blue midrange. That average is 22.0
